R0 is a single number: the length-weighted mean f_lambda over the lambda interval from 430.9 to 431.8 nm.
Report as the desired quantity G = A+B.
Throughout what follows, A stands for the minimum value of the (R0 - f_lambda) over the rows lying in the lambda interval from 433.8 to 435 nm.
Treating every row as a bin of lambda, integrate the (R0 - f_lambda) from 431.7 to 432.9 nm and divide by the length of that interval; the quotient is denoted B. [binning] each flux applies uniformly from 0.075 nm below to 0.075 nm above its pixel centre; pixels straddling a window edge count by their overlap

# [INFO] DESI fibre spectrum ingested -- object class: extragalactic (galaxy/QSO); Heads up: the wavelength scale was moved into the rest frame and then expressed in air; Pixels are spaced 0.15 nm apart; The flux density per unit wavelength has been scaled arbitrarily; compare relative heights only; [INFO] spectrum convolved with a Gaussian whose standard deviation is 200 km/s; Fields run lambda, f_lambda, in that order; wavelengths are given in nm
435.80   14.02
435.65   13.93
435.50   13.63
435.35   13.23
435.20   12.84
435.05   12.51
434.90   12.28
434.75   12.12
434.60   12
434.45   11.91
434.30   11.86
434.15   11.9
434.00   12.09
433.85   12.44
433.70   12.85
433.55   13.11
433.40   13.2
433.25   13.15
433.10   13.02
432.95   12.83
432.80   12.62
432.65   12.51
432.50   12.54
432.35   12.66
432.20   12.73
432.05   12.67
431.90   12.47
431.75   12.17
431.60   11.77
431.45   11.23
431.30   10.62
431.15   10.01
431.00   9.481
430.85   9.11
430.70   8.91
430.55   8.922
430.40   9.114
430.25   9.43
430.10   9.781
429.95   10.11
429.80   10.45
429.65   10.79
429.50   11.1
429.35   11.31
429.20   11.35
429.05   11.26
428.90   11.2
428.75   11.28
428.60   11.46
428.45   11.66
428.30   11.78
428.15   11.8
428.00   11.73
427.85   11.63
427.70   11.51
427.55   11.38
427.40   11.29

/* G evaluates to -3.4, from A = -1.6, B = -1.8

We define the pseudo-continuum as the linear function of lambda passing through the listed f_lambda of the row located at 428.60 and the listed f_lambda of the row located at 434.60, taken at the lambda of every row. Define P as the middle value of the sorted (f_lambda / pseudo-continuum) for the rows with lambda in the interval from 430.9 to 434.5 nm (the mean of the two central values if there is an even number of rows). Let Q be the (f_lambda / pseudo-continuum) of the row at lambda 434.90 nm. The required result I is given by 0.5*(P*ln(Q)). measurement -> 0.011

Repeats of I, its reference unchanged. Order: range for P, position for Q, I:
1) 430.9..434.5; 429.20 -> -0.008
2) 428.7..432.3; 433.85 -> 0.020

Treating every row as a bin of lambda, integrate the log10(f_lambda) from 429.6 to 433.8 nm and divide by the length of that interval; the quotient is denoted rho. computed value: 1.05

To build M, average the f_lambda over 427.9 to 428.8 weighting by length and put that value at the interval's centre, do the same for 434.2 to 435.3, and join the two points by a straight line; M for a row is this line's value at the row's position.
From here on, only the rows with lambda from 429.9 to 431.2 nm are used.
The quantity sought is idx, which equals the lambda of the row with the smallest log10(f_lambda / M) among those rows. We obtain 430.70 nm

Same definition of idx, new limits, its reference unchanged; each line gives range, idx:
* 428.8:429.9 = 429.80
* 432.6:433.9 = 433.85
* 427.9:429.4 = 428.90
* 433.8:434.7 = 434.30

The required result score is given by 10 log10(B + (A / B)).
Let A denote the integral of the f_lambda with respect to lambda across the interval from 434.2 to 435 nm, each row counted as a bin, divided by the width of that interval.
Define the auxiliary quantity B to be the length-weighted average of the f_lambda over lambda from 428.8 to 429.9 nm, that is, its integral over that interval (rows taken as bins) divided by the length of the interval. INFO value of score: 10.8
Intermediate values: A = 12.0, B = 11.0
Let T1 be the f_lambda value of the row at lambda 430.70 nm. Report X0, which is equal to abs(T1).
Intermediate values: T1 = 8.91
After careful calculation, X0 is 8.9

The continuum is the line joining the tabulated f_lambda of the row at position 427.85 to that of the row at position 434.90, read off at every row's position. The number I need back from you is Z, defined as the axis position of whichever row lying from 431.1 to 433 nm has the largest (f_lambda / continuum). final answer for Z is 432.95 nm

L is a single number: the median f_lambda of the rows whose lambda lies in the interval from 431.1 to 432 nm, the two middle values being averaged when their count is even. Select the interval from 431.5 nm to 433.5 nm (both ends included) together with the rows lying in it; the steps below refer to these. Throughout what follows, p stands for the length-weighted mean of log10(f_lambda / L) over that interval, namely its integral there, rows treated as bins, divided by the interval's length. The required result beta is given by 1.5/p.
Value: 37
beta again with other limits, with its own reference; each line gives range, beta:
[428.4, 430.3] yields -59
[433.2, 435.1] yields 46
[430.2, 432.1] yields -33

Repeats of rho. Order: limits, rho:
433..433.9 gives 1.11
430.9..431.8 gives 1.03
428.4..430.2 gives 1.04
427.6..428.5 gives 1.07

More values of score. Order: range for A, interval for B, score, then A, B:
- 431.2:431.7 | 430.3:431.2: 10.2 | 11.2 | 9.2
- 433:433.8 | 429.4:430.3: 10.6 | 13.0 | 10.3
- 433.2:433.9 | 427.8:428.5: 11.1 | 13.0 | 11.7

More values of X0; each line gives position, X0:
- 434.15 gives 11.9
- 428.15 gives 11.8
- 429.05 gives 11.3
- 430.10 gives 9.8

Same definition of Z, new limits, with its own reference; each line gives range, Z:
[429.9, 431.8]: 431.75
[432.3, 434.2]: 433.40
